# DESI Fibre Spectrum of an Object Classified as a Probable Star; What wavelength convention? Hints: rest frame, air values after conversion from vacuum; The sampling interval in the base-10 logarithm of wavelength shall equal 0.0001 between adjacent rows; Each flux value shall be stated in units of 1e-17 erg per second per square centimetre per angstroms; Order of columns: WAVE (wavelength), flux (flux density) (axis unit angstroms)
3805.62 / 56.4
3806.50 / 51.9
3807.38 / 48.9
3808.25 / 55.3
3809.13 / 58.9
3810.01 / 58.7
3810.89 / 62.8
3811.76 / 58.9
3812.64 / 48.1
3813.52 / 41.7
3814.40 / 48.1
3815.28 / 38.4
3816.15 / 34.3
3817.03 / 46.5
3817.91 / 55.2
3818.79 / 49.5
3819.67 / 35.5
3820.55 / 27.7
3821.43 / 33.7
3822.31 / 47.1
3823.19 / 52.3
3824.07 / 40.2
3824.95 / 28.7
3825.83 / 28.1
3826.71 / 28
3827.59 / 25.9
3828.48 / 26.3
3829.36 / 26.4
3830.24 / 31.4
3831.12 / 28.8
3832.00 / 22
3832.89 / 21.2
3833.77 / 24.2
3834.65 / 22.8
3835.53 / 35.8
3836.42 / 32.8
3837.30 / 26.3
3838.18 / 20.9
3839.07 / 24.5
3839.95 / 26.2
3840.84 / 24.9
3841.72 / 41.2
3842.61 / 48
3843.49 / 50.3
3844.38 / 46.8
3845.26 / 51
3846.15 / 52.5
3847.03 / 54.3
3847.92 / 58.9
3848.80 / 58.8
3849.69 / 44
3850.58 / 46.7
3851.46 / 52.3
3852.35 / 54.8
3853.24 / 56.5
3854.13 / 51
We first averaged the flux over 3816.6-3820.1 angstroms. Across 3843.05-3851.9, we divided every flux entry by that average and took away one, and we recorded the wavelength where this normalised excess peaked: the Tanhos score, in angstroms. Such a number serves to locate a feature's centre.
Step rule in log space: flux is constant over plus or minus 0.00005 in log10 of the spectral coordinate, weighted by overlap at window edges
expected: 3847.92 angstroms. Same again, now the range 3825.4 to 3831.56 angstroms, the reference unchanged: 3830.24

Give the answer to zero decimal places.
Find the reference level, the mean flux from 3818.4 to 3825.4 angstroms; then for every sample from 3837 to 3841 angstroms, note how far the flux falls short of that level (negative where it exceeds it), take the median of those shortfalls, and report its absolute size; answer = 14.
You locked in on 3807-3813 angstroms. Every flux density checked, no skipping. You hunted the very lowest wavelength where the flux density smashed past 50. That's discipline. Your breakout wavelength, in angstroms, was 3808.25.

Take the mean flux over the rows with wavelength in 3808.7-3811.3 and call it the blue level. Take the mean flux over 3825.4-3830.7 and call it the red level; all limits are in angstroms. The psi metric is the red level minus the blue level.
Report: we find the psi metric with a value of -32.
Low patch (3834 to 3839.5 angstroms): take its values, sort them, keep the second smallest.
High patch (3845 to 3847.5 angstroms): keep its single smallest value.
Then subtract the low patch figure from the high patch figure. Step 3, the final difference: 28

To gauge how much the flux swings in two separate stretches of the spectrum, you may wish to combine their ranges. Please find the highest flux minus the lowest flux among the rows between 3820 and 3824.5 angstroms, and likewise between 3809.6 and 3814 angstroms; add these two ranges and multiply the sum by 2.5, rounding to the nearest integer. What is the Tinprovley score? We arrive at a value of 114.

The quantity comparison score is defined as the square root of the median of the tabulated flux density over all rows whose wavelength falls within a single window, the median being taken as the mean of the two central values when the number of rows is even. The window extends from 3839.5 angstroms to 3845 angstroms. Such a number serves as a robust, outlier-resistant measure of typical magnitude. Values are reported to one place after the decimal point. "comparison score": 6.6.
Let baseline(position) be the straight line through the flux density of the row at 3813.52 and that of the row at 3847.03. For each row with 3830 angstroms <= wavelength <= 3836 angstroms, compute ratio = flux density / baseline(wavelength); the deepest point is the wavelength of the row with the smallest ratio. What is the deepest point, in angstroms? 3832.89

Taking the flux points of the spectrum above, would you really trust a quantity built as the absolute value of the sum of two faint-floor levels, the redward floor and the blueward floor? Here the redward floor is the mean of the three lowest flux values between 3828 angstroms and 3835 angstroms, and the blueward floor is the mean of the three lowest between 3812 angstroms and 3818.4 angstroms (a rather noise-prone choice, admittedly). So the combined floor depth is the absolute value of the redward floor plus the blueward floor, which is 60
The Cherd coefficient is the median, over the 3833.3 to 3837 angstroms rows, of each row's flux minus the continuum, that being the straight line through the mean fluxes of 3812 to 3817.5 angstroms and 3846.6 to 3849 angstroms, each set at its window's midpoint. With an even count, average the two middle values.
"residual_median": -23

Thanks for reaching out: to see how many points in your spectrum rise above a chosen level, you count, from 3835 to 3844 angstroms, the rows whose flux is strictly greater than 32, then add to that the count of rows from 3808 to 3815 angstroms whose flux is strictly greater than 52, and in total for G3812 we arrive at 10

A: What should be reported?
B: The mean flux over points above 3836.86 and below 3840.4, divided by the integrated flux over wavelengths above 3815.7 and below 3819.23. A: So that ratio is 0.15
